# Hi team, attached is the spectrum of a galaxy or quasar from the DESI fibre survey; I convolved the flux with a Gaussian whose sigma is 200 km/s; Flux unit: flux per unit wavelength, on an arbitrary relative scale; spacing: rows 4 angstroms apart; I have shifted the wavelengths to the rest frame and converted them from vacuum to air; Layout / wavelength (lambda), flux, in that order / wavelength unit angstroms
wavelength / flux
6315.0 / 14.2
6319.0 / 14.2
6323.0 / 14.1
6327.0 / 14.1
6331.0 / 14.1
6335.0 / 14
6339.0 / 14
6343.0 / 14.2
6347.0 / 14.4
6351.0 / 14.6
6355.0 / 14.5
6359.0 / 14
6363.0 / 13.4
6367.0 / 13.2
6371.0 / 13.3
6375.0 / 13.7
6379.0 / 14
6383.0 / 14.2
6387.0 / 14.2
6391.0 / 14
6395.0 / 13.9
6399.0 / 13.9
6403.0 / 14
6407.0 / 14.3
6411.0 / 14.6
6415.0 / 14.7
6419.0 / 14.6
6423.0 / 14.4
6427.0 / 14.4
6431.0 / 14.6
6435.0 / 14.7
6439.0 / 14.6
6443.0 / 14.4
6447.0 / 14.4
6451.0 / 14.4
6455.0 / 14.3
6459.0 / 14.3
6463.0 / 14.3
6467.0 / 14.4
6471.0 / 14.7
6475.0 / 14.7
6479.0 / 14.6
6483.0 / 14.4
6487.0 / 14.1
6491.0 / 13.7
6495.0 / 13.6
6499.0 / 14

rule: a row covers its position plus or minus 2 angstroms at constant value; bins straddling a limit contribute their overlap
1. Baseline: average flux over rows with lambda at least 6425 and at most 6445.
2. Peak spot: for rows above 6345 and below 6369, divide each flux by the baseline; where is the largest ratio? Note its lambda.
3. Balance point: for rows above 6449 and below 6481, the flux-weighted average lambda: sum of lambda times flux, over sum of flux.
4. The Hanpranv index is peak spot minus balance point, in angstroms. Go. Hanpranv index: -114.1 angstroms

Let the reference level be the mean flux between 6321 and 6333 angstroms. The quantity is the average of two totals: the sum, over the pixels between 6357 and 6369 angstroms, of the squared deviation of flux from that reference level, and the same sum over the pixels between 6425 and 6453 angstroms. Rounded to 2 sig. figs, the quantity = 1.3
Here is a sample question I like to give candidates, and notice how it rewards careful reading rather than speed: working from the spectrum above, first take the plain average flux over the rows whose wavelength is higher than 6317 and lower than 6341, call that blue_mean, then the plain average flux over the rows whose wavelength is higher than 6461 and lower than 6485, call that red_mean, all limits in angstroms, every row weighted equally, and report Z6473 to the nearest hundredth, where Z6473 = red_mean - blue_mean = 0.43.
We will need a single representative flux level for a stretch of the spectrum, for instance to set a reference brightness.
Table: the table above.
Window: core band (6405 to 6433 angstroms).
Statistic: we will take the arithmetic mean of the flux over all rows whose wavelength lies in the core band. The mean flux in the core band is 14.5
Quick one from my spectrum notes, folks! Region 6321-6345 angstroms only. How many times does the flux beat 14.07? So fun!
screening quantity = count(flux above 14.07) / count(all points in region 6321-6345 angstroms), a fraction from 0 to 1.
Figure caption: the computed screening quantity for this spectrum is 0.67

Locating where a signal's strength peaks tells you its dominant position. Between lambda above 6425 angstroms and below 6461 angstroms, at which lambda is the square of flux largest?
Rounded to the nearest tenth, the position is 6435.0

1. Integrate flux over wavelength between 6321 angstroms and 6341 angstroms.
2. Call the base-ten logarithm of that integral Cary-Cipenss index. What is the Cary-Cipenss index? 2.45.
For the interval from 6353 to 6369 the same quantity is 2.34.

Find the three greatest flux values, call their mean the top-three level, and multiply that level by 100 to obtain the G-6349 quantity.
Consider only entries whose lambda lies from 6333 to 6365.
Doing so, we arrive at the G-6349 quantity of 1450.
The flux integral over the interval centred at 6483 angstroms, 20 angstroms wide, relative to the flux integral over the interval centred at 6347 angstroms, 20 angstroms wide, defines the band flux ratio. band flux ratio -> 1.00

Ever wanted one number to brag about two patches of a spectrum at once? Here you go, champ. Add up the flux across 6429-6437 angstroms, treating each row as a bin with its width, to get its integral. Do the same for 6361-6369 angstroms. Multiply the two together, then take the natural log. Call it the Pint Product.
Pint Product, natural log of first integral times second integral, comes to 9.43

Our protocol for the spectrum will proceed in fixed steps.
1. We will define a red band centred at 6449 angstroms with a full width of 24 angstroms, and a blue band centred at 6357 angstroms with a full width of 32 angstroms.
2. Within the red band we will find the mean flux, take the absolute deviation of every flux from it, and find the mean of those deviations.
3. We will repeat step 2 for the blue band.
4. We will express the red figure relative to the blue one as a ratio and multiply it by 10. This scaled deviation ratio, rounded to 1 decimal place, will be 1.4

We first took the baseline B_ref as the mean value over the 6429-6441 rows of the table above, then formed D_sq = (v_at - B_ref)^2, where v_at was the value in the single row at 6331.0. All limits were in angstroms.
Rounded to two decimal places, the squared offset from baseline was 0.28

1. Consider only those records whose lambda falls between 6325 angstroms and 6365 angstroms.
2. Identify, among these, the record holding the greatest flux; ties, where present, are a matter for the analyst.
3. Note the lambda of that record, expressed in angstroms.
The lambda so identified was 6351.0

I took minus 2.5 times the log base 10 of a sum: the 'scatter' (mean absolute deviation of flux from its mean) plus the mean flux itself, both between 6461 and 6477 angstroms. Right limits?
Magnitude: -2.918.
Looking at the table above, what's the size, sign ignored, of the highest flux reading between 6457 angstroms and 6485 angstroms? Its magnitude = 14.7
